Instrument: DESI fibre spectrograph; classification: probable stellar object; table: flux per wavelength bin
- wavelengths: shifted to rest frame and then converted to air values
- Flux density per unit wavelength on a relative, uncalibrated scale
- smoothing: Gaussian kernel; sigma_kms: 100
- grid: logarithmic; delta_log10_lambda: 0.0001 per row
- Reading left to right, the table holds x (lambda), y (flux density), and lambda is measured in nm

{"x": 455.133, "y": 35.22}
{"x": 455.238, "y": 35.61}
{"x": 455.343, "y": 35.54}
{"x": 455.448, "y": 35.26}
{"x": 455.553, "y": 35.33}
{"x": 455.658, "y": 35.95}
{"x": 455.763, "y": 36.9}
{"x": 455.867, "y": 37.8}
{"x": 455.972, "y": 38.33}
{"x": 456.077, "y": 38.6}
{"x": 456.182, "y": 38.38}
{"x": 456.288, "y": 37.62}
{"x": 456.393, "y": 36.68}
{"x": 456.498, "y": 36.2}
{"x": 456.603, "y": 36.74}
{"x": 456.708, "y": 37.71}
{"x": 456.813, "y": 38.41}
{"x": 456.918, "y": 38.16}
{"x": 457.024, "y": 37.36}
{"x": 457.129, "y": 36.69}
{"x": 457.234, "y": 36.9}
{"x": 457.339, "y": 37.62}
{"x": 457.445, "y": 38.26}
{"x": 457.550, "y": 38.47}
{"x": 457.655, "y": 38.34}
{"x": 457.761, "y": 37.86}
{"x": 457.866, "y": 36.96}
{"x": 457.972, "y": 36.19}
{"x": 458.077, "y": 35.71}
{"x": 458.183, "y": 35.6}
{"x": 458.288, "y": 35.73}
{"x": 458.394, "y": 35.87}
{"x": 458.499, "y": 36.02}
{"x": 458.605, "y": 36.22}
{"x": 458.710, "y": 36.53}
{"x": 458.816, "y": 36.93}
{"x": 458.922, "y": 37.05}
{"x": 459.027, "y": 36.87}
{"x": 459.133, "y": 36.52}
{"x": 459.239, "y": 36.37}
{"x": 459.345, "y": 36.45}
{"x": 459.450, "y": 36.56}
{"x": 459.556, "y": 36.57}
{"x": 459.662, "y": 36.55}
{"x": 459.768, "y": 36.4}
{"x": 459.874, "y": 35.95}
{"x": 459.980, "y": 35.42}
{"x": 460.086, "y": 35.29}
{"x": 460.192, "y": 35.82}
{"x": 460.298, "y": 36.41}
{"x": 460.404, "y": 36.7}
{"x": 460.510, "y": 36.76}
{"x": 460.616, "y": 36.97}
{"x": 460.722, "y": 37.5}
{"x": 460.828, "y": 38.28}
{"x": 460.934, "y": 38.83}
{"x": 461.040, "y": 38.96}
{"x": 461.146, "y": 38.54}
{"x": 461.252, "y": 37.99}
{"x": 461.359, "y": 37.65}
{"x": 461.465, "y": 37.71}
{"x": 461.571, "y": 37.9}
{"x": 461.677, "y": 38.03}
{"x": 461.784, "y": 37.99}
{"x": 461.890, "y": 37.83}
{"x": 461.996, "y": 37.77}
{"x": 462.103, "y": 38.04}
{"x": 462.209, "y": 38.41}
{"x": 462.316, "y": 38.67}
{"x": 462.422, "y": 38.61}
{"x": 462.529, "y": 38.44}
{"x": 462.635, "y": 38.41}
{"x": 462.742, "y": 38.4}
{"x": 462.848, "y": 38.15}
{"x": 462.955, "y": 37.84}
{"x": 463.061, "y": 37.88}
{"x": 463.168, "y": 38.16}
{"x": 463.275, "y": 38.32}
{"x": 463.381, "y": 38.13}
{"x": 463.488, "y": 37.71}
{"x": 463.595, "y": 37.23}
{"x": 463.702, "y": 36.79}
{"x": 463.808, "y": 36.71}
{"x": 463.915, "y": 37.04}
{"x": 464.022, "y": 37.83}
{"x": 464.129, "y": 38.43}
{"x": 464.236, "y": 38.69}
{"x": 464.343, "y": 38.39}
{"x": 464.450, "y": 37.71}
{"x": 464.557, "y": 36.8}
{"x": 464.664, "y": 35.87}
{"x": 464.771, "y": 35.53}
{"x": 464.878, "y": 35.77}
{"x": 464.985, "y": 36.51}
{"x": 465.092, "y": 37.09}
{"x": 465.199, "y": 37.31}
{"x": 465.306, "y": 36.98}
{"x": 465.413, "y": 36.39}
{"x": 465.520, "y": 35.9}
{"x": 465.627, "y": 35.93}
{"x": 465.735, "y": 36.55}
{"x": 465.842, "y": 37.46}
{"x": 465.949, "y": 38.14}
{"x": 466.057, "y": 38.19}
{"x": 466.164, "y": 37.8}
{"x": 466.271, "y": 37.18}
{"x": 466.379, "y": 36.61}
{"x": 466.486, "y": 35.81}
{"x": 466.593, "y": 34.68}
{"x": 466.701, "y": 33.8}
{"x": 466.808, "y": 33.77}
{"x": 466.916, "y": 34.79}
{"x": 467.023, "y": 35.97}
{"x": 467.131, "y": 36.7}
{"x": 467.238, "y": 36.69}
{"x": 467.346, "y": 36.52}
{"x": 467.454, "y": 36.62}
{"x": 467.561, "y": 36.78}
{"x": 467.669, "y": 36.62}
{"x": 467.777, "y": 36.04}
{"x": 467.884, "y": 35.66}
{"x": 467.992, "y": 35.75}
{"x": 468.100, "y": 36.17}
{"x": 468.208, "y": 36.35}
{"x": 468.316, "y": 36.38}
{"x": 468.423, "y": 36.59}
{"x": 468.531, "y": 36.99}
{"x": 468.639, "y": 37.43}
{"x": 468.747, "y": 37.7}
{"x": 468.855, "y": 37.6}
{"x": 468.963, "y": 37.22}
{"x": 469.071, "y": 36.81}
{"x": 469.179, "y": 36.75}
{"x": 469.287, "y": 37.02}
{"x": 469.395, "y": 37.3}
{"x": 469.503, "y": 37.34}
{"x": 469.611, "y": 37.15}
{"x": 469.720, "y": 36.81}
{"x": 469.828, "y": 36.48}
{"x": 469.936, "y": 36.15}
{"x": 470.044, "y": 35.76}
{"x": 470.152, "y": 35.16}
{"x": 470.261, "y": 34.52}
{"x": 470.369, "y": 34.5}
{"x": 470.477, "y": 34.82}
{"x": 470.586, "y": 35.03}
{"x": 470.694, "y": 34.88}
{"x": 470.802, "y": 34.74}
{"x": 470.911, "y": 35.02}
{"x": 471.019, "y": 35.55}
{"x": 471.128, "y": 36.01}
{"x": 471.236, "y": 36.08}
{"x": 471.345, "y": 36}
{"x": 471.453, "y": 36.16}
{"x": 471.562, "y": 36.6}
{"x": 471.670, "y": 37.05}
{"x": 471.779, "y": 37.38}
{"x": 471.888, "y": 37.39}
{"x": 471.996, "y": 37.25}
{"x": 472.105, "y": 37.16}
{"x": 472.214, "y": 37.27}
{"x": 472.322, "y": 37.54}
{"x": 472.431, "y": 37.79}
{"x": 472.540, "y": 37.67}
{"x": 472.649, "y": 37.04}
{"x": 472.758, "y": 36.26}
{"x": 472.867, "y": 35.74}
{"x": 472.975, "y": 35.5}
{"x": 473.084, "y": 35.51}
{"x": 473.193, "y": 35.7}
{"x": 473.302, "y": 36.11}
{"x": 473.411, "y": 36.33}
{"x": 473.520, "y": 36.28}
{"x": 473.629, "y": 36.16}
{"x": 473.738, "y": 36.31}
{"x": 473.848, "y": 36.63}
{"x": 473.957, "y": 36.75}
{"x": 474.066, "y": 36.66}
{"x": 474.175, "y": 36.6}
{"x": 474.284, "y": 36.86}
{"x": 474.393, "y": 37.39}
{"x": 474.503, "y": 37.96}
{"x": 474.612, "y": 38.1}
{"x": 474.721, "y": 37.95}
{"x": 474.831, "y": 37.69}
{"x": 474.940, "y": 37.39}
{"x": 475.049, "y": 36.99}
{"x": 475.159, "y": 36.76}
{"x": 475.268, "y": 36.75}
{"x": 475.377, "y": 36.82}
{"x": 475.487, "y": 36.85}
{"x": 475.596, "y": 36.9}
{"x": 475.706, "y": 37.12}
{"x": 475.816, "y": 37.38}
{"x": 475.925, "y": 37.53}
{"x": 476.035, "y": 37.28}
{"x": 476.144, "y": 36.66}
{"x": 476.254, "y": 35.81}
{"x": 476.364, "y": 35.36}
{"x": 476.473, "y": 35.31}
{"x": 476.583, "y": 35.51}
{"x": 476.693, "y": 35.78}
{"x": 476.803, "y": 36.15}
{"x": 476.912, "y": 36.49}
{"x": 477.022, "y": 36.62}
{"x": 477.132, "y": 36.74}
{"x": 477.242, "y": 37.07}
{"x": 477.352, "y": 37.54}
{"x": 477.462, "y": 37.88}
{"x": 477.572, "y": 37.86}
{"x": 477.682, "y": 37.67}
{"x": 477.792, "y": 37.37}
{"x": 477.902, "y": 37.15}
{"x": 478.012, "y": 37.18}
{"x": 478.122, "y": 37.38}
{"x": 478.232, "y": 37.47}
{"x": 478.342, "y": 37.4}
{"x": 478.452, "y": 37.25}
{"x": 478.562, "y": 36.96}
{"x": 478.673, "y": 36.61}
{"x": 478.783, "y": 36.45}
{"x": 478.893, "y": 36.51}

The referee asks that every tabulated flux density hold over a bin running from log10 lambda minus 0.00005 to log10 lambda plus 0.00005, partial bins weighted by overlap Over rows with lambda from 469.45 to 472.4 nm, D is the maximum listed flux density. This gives 37.54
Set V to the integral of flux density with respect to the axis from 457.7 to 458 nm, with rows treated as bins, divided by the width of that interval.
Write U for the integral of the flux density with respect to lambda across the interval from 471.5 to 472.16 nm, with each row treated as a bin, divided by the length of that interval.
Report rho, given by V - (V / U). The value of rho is 36.0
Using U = 37.1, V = 37.0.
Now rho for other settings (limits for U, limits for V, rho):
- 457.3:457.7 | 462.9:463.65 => 36.9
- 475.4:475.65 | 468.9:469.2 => 36.0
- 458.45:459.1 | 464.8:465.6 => 35.6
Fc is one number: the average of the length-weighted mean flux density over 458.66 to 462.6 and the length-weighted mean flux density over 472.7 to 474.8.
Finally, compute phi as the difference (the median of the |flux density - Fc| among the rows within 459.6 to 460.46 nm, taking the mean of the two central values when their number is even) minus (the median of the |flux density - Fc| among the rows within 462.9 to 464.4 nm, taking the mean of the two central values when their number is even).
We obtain -0.18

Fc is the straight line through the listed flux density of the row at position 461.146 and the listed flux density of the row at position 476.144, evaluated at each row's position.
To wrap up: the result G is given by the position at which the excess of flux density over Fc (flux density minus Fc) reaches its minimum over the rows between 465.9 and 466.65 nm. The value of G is 466.593 nm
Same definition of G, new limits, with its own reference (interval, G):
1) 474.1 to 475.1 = 474.175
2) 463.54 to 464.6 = 463.808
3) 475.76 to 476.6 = 476.473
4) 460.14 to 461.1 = 460.192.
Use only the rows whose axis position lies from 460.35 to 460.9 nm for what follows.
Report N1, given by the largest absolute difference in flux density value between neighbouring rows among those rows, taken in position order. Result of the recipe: 0.78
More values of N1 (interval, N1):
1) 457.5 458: 0.90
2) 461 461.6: 0.55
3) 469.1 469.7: 0.28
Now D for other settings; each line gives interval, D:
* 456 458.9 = 38.6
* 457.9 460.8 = 37.5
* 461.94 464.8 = 38.69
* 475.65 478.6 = 37.88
